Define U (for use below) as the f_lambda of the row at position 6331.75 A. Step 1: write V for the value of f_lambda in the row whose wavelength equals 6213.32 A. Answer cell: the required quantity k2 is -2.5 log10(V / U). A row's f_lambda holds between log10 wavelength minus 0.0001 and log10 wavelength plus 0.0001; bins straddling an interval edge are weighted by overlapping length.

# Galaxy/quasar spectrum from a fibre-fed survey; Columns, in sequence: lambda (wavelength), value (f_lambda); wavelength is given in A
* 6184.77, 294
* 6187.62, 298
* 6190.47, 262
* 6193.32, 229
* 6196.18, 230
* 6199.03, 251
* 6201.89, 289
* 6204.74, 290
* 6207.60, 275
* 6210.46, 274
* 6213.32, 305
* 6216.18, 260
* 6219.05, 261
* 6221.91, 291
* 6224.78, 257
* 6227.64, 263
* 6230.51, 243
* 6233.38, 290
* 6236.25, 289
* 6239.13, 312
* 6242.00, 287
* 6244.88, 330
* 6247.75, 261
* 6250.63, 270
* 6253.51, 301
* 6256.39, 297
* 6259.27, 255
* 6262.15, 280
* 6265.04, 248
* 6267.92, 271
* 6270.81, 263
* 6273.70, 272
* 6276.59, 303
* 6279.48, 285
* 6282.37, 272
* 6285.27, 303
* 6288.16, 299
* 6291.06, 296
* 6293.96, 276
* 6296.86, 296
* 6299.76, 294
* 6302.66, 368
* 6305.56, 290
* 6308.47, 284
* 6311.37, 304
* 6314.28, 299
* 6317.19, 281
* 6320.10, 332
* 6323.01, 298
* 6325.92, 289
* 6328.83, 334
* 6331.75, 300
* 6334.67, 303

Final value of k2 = -0.02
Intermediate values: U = 300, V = 305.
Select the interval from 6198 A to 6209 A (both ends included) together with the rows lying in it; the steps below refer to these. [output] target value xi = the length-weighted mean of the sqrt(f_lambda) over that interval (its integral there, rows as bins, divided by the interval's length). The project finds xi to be 16.6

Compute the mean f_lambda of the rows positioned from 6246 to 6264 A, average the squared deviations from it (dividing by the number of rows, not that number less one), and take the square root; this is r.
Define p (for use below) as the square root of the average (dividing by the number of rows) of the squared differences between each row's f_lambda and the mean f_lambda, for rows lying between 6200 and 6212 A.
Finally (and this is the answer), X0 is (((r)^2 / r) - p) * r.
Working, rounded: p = 7.5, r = 17.2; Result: 166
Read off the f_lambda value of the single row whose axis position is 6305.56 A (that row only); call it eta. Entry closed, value 290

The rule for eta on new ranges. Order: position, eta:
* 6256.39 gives 297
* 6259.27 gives 255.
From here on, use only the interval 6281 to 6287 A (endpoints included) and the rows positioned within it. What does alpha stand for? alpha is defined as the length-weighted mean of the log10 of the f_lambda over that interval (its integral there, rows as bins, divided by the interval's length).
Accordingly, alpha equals 2.46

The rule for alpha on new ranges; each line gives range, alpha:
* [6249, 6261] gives 2.45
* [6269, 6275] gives 2.43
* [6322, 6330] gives 2.49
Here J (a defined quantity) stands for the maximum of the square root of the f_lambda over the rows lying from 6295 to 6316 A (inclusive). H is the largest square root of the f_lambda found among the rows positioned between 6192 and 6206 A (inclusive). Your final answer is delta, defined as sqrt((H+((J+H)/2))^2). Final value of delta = 35.1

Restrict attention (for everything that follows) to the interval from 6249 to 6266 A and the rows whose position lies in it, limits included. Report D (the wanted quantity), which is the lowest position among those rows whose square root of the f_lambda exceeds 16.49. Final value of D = 6253.51 A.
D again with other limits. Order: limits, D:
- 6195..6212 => 6201.89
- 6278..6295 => 6279.48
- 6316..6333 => 6317.19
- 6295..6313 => 6296.86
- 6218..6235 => 6221.91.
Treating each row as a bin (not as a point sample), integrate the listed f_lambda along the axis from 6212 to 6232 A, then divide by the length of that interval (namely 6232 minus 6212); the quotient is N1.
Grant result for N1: 268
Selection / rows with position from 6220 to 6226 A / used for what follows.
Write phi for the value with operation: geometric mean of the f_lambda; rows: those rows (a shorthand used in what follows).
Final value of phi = 273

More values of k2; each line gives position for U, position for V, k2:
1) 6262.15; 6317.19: 0.00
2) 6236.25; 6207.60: 0.05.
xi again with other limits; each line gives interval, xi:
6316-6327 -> 17.3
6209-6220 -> 16.6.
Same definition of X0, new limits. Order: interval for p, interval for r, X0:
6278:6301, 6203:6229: 85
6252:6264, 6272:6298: -72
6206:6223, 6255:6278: 35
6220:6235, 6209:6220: -13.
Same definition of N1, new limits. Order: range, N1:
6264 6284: 274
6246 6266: 275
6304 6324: 299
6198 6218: 278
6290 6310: 301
